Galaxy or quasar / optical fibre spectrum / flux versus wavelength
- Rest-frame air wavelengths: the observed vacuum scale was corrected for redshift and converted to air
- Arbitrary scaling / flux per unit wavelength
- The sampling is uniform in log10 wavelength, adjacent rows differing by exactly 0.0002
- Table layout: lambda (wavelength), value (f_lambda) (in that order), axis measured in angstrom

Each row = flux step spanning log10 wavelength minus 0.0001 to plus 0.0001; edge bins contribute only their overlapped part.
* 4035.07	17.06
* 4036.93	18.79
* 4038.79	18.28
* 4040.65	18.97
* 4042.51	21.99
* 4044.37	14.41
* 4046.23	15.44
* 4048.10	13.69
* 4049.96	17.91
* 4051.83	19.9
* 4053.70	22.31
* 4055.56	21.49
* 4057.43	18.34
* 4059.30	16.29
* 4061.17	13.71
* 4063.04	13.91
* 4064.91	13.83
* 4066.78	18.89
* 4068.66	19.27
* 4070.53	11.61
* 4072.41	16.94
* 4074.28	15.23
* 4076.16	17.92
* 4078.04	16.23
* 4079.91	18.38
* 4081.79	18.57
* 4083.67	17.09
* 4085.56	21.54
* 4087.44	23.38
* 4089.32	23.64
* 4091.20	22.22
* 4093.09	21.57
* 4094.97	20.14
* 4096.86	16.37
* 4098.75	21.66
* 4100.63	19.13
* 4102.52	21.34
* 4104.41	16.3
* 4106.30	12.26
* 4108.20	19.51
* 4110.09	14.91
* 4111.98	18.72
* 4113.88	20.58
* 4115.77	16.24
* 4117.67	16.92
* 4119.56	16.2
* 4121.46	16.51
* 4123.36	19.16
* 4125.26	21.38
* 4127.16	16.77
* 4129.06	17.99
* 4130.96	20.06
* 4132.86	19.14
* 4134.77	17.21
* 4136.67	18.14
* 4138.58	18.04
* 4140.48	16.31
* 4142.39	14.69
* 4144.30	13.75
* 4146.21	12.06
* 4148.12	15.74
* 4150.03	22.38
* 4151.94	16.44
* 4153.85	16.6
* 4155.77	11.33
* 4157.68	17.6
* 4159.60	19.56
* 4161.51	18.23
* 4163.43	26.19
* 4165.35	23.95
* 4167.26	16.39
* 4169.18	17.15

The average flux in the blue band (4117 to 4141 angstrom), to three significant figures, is 18.0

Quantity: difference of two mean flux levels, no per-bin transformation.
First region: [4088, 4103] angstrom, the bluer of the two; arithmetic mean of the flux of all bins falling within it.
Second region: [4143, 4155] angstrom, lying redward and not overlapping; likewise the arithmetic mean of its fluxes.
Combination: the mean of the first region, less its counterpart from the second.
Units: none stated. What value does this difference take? 5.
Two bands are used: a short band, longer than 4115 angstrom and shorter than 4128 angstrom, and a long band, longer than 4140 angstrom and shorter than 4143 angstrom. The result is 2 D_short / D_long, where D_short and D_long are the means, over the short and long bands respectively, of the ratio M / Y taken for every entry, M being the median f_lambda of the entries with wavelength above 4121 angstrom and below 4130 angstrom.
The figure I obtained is 1.77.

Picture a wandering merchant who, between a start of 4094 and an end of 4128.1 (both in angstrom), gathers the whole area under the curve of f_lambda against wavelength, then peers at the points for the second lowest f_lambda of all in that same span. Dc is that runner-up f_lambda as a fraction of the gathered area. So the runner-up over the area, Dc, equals 0.0243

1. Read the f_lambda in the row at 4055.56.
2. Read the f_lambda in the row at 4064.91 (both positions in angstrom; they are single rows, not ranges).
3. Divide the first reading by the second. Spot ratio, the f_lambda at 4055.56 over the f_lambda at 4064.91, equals 1.55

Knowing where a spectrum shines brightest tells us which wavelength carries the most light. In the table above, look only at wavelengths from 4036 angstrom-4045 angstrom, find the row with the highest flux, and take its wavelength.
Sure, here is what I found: 4042.51 angstrom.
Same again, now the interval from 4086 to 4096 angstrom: 4089.32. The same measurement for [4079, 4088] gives 4087.44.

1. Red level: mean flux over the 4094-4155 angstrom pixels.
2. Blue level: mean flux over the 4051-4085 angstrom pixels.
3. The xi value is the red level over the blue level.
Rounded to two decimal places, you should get 1.02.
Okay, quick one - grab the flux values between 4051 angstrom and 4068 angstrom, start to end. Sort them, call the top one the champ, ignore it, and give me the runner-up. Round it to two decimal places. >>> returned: 21.49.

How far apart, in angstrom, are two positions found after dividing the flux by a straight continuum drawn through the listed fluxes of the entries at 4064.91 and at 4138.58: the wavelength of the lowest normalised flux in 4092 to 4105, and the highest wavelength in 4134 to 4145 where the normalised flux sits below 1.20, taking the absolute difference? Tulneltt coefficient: 39.9 angstrom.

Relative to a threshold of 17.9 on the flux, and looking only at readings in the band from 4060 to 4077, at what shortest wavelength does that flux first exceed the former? 4066.78 angstrom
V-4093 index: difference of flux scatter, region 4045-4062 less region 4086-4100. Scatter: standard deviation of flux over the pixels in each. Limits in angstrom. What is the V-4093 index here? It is 0.7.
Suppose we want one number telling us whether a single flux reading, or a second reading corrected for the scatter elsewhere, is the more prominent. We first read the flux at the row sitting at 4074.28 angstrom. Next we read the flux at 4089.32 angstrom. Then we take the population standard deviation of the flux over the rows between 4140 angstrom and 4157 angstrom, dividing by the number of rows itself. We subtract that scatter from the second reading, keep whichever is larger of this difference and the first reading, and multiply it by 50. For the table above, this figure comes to 1030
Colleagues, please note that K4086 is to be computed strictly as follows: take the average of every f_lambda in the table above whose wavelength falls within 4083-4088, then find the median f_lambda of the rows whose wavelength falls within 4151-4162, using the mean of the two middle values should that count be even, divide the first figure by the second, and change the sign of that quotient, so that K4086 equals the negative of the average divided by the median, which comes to -1.21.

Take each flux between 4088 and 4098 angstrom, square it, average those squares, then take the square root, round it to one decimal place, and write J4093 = 20.9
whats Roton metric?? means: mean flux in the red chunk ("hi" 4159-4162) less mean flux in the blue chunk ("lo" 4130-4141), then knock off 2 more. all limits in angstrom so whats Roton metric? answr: -1.3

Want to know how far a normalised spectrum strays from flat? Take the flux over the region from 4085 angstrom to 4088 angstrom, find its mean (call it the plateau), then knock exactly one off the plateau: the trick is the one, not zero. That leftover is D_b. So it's 21.5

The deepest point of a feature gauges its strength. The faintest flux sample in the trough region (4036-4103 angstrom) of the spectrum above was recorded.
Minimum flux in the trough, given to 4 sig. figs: 11.61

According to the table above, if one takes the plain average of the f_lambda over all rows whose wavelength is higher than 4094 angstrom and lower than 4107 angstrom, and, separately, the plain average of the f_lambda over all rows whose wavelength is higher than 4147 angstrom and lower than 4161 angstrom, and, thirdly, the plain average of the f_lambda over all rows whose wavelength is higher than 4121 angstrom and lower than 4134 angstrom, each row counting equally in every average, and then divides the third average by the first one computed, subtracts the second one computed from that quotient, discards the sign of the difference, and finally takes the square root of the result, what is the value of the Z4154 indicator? 4.01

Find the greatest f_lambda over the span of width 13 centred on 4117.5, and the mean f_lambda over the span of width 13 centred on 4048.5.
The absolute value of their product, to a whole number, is 369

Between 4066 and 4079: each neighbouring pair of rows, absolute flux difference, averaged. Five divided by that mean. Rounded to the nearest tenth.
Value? 1.5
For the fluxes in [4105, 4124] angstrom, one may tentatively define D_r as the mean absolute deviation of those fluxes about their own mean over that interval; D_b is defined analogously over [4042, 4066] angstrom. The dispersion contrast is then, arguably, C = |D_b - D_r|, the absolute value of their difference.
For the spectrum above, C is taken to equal 1.0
